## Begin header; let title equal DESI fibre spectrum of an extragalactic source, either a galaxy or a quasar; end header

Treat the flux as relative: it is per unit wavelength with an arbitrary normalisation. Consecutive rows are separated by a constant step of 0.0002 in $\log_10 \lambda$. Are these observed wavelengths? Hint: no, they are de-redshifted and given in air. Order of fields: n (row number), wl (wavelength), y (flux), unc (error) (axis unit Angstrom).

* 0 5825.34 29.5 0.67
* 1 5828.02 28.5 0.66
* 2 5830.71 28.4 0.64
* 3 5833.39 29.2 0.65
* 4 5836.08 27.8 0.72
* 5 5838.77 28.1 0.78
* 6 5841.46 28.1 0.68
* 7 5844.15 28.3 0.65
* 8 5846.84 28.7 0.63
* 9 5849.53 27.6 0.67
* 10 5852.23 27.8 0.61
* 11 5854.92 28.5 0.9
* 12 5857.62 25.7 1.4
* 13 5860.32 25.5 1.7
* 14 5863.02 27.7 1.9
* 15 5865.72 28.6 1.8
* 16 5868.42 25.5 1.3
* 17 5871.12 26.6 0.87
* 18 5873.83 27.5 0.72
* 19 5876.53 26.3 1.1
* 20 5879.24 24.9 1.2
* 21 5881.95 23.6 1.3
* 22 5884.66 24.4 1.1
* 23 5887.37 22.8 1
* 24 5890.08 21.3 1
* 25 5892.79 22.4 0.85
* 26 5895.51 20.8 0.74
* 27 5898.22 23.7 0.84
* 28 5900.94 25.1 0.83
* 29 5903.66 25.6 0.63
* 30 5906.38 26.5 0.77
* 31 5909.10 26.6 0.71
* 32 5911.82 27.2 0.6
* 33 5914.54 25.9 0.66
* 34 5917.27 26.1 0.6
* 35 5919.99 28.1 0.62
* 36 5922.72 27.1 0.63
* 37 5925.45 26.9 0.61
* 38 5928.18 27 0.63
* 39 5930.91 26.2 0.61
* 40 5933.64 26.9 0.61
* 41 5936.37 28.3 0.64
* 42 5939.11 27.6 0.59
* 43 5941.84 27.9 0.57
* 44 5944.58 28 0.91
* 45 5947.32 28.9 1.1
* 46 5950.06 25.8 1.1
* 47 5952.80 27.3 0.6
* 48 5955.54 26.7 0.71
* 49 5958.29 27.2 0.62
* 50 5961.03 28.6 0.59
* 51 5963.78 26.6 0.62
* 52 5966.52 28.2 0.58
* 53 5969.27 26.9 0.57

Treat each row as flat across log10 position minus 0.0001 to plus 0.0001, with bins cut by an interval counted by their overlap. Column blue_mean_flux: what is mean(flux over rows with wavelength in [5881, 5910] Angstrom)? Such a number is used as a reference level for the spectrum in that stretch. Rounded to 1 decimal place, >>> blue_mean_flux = 23.9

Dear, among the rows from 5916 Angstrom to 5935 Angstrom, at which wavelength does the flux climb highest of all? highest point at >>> 5919.99 Angstrom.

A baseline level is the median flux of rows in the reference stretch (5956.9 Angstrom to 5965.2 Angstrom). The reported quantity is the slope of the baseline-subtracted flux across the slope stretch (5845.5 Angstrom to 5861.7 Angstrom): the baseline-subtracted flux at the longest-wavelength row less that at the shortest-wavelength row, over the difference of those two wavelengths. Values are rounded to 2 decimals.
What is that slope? -0.24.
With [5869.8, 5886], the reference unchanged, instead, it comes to -0.16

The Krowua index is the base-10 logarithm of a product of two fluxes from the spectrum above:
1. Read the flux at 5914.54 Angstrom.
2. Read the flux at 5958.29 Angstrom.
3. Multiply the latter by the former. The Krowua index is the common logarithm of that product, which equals 2.85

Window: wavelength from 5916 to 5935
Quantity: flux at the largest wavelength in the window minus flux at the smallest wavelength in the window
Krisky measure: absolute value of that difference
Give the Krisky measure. 0.80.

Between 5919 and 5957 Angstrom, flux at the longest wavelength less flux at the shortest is -1.4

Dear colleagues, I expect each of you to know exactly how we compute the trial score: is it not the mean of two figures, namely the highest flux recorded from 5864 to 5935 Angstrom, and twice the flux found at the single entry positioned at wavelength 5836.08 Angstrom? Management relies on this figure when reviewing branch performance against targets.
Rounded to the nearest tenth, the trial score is 42.1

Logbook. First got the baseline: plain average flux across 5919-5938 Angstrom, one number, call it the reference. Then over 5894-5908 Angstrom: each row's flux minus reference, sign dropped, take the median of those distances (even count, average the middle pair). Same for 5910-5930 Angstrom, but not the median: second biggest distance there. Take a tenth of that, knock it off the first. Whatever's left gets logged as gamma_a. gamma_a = 2.0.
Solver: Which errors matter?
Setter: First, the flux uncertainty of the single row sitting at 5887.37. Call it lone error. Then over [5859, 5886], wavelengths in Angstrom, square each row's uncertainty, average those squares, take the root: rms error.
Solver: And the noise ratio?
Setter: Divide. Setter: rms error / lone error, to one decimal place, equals 1.4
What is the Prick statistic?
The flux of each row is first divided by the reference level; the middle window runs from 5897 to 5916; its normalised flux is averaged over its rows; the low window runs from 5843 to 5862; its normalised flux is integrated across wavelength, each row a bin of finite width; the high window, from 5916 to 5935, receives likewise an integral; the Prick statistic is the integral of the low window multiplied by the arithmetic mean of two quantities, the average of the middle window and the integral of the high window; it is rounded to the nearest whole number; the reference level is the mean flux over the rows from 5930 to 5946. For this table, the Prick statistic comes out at 185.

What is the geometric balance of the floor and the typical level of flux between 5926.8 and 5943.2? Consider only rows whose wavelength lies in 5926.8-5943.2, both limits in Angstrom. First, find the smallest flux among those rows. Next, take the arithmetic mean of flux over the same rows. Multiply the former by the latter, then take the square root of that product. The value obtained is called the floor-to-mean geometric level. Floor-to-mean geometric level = 26.8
